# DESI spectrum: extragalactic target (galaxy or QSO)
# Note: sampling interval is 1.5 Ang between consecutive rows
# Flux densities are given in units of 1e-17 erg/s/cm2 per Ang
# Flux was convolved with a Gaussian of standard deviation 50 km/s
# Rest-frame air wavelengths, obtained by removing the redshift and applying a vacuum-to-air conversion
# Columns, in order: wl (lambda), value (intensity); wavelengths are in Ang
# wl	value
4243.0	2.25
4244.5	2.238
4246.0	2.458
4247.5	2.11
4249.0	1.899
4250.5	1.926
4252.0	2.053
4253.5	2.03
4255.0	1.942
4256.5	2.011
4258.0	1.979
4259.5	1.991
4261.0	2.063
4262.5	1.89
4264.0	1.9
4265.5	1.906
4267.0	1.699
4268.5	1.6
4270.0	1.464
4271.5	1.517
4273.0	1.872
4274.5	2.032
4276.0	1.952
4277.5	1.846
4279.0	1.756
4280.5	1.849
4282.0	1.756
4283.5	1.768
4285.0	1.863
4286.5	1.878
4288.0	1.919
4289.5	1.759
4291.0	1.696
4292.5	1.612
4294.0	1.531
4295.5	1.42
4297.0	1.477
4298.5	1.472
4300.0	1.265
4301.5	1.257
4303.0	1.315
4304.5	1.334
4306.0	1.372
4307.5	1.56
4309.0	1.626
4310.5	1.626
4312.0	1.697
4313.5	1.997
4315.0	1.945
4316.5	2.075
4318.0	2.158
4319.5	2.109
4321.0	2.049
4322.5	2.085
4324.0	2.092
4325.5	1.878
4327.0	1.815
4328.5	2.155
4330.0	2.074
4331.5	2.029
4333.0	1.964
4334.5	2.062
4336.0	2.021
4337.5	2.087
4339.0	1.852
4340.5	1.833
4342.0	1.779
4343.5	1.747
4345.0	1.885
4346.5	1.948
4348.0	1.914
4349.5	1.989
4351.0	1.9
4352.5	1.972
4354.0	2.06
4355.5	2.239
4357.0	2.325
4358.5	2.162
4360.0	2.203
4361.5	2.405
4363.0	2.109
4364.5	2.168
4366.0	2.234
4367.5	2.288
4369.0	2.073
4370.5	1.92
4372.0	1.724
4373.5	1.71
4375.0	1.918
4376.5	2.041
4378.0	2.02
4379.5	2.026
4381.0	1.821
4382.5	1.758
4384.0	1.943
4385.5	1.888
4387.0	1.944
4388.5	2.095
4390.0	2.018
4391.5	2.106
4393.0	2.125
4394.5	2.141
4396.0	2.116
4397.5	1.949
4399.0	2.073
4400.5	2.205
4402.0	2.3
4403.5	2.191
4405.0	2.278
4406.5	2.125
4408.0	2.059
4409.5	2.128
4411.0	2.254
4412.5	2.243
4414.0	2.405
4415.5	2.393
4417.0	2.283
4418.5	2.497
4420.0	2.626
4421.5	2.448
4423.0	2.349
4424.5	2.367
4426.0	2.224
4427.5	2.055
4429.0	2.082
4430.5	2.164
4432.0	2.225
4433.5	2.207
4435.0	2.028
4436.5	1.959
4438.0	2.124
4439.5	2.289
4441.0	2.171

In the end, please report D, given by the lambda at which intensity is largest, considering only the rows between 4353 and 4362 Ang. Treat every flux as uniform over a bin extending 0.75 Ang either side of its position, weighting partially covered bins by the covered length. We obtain 4361.5 Ang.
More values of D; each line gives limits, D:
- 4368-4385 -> 4369.0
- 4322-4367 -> 4361.5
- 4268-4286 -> 4274.5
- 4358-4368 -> 4361.5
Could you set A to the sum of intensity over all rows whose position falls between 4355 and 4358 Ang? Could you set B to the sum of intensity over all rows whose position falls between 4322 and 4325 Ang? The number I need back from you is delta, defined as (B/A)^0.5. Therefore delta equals 0.96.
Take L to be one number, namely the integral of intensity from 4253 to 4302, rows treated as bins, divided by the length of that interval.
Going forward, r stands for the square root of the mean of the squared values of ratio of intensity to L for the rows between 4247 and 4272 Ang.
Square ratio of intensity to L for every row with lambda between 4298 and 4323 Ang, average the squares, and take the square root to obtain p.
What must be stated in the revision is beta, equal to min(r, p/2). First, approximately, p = 0.99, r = 1.08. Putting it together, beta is 0.493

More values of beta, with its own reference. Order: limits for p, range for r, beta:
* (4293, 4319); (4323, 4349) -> 0.461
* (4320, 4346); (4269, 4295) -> 0.560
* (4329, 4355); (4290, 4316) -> 0.555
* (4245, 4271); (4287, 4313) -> 0.554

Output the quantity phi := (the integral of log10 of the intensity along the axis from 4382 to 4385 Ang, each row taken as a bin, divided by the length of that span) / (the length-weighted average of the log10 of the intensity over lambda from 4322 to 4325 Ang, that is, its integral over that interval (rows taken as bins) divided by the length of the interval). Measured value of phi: 0.85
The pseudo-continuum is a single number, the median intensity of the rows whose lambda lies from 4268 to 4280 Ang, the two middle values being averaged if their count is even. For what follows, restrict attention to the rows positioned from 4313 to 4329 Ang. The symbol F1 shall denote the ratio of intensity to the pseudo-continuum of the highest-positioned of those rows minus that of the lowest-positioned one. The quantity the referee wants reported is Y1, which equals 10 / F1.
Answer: 114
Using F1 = 0.09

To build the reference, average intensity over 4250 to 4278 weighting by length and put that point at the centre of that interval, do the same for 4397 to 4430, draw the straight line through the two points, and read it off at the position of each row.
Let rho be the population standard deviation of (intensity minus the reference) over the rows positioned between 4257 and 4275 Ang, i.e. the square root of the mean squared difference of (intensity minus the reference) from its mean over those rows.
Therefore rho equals 0.20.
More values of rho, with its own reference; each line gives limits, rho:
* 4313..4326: 0.08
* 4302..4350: 0.22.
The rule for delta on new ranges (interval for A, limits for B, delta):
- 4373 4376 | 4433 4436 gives 1.08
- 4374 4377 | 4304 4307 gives 0.83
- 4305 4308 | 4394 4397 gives 1.20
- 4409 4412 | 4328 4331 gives 0.98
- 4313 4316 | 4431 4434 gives 1.06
